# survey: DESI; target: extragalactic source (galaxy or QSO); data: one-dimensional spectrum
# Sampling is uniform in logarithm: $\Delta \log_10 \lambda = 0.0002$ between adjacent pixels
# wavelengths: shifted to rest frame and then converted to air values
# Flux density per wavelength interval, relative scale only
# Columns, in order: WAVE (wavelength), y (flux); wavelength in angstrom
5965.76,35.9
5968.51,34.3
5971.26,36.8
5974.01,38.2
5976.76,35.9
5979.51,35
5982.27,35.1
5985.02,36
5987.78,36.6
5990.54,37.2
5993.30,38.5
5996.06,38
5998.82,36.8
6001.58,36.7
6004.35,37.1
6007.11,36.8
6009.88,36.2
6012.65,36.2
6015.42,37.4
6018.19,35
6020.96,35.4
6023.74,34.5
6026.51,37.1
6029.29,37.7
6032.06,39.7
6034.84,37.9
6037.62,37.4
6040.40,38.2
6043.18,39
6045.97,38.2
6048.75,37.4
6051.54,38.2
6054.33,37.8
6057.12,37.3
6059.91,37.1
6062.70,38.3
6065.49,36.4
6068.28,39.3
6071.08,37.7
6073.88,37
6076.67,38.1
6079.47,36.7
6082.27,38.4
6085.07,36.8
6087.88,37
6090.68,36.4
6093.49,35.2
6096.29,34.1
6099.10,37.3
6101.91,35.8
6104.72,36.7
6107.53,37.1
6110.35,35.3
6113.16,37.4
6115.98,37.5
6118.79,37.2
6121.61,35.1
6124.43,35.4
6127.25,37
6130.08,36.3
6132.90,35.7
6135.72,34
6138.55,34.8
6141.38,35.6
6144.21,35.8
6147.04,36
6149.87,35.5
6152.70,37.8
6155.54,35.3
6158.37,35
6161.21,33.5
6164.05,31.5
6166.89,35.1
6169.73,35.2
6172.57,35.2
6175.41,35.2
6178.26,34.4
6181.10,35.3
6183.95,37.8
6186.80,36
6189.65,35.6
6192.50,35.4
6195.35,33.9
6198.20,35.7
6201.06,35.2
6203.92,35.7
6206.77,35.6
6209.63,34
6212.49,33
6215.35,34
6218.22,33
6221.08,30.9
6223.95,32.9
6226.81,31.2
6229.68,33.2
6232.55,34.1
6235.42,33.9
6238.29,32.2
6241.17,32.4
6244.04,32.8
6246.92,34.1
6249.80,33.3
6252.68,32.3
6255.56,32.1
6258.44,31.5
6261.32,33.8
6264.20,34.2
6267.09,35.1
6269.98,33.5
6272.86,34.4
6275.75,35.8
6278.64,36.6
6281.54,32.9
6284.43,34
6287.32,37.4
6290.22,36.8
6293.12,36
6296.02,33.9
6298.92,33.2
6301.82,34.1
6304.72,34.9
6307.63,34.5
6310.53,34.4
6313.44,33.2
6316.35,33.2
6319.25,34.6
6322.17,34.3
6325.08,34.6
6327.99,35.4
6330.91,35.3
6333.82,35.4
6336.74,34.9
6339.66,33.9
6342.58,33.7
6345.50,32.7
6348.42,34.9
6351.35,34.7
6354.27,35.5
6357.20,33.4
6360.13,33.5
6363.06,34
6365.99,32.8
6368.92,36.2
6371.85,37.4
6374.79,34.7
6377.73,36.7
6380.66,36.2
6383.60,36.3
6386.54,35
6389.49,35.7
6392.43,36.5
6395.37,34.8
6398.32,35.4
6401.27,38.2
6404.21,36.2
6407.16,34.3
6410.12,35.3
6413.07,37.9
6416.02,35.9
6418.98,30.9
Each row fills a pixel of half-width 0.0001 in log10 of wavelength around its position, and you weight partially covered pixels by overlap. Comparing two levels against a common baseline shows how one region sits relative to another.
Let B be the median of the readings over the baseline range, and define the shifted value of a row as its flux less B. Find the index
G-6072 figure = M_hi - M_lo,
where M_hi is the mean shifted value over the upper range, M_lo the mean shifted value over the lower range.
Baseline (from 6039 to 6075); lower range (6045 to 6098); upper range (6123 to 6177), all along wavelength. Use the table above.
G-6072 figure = -1.97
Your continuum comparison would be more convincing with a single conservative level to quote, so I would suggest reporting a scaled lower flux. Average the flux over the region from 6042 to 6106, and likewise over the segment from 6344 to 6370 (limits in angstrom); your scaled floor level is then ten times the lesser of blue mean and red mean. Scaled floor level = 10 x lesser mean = 342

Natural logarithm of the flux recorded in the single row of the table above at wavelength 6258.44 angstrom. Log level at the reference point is 3.45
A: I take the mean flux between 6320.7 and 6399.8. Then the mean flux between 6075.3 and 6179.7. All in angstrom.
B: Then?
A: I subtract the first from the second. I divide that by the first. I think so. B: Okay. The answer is 0.03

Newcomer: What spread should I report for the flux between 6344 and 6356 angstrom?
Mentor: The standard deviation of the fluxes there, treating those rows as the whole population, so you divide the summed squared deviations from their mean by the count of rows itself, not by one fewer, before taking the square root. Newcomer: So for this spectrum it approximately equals 1.1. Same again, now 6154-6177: 1.3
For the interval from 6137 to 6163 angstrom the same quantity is 1.1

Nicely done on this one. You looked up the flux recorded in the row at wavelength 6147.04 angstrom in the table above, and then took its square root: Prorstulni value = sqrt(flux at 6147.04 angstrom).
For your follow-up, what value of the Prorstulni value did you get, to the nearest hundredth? 6.00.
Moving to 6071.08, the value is 6.14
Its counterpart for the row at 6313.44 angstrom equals 5.76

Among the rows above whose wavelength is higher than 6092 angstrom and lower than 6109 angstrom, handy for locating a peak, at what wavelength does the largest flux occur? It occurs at 6099.10 angstrom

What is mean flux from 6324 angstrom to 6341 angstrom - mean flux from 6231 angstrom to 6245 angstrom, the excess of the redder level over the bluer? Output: 1.8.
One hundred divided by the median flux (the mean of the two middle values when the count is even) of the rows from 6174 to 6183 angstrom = 2.84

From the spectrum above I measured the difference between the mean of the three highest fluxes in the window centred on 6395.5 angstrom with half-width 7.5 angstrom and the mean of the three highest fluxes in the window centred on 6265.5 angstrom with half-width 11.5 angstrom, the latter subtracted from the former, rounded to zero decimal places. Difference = 2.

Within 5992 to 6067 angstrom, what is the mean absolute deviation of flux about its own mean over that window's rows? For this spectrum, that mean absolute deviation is 0.88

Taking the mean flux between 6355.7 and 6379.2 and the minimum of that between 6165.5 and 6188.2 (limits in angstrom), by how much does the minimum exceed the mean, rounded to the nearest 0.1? -0.4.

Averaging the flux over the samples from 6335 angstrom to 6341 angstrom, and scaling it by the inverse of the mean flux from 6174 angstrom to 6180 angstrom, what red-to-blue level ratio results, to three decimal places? 0.989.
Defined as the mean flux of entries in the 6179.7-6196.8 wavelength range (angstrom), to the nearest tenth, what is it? 35.7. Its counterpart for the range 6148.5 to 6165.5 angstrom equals 34.8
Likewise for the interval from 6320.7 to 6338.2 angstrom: 35.0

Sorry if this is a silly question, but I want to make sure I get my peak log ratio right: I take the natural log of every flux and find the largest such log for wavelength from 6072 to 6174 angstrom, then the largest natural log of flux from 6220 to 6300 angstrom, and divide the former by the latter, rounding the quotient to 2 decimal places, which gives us 1.01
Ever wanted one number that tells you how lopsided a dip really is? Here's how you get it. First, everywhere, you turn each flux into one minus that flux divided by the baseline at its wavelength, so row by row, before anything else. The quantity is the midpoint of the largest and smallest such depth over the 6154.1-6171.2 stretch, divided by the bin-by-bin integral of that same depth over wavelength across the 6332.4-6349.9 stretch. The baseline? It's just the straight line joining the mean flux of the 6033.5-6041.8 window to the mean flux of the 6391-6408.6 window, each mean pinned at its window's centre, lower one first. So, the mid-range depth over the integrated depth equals 0.107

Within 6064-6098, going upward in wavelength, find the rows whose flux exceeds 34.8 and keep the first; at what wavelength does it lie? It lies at 6065.49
